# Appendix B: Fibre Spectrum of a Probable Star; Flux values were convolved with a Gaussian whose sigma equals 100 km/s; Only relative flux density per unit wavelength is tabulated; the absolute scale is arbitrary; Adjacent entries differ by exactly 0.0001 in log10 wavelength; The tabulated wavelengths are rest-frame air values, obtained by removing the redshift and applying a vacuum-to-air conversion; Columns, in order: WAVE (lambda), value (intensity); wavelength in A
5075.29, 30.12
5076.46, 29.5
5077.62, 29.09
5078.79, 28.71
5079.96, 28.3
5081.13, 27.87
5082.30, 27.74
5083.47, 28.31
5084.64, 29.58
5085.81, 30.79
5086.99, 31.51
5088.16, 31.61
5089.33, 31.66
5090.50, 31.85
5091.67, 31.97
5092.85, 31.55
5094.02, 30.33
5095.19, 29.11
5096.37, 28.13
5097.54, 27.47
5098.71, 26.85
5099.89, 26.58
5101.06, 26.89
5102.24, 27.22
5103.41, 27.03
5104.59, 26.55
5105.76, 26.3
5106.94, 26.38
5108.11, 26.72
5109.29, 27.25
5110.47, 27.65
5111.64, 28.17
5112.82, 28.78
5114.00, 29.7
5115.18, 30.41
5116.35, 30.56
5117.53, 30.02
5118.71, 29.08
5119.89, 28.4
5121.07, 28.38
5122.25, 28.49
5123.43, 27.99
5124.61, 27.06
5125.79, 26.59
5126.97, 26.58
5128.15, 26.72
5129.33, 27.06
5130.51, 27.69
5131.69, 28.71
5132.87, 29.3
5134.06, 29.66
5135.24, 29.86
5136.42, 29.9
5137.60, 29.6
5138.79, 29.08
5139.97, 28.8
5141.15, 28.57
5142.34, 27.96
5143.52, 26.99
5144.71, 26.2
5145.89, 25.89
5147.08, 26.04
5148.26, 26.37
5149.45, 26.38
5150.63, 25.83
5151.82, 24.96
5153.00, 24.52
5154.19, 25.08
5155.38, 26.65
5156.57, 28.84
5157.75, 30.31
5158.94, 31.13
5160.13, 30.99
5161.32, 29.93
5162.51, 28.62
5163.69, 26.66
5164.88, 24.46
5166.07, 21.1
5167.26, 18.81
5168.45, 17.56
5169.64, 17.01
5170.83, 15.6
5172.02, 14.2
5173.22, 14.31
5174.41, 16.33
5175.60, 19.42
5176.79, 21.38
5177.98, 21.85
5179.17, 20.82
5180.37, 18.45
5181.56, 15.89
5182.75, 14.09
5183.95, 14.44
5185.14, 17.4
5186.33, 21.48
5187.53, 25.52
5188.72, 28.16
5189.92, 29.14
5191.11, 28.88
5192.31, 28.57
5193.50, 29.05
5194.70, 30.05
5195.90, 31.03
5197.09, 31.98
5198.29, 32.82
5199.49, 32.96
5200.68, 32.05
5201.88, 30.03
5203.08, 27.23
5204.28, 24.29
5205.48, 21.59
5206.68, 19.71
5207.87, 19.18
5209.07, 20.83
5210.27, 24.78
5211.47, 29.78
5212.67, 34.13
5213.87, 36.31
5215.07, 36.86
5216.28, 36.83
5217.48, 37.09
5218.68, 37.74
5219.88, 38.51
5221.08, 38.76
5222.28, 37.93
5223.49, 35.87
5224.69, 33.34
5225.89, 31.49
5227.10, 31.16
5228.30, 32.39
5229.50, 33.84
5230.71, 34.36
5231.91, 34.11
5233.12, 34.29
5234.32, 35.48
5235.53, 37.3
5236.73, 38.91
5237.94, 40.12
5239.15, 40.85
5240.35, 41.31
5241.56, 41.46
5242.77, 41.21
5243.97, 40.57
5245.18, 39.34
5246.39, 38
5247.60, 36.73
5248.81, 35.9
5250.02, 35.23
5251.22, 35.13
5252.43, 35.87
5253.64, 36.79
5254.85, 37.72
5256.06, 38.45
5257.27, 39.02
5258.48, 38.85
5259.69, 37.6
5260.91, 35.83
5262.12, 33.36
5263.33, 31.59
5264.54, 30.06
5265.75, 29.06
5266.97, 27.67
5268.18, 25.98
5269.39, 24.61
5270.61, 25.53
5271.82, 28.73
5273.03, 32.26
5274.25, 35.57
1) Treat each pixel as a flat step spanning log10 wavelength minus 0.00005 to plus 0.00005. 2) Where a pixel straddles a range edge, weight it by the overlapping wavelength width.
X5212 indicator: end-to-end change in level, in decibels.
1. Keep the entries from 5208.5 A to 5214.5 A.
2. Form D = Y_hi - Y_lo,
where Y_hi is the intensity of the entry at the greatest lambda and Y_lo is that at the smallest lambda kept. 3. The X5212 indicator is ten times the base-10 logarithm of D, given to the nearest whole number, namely 12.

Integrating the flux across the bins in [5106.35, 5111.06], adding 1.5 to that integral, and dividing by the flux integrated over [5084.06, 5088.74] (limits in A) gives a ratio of 0.9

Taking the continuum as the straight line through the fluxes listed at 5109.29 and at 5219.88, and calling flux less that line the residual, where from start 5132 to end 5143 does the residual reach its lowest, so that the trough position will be 5142.34 A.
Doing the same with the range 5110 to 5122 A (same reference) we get 5121.07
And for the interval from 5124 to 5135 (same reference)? 5126.97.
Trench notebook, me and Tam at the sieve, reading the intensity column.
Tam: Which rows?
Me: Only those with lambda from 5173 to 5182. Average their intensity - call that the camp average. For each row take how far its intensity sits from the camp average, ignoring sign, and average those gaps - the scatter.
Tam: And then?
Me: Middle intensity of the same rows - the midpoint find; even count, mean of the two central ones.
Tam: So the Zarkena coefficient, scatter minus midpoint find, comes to -17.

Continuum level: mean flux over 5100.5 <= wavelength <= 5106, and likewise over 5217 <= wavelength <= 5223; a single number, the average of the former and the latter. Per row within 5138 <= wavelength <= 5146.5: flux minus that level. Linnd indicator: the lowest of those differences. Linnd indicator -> -6.5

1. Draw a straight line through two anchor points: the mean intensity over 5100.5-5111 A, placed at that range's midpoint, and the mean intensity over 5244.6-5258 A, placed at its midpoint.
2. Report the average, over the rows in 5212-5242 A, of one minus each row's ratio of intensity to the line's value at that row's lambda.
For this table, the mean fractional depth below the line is -0.03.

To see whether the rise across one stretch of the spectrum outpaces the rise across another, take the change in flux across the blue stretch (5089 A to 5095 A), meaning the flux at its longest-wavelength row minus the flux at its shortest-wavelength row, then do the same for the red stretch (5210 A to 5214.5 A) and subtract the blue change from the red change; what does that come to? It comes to 13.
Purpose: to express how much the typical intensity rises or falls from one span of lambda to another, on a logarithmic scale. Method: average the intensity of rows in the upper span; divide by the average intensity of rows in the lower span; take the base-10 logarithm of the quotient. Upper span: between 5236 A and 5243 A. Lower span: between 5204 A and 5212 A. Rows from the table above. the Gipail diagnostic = 0.25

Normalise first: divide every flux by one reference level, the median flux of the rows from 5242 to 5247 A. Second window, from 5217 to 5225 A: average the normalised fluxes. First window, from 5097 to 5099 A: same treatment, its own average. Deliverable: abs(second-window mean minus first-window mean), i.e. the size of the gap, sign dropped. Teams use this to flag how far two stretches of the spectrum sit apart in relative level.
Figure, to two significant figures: 0.25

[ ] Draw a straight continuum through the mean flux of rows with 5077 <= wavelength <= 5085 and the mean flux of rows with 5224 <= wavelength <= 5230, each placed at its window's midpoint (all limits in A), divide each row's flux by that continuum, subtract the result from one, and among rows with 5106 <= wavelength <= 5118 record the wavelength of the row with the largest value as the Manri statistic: 5106.94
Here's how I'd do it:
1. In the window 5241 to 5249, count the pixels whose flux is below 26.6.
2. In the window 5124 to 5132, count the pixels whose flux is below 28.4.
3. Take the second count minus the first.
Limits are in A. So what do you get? 6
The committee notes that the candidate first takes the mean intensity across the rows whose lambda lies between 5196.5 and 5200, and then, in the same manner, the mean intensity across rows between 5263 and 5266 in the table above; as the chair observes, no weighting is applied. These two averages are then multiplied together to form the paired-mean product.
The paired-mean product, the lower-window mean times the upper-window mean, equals 985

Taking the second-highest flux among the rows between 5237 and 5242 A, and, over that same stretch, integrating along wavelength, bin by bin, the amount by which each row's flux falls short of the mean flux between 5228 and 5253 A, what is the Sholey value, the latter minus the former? -59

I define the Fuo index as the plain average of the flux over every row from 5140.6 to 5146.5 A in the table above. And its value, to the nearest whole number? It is 27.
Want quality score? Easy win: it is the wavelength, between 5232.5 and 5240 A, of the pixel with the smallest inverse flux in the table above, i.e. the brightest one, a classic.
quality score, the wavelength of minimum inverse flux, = 5239.15 A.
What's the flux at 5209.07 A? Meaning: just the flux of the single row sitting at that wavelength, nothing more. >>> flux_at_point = 20.83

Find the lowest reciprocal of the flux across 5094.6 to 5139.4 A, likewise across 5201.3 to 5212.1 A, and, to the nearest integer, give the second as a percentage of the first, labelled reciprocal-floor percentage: 102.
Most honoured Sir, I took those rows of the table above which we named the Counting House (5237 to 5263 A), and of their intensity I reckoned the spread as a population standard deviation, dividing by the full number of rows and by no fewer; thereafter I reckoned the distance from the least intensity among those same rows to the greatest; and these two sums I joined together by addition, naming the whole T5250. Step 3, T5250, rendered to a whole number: 10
